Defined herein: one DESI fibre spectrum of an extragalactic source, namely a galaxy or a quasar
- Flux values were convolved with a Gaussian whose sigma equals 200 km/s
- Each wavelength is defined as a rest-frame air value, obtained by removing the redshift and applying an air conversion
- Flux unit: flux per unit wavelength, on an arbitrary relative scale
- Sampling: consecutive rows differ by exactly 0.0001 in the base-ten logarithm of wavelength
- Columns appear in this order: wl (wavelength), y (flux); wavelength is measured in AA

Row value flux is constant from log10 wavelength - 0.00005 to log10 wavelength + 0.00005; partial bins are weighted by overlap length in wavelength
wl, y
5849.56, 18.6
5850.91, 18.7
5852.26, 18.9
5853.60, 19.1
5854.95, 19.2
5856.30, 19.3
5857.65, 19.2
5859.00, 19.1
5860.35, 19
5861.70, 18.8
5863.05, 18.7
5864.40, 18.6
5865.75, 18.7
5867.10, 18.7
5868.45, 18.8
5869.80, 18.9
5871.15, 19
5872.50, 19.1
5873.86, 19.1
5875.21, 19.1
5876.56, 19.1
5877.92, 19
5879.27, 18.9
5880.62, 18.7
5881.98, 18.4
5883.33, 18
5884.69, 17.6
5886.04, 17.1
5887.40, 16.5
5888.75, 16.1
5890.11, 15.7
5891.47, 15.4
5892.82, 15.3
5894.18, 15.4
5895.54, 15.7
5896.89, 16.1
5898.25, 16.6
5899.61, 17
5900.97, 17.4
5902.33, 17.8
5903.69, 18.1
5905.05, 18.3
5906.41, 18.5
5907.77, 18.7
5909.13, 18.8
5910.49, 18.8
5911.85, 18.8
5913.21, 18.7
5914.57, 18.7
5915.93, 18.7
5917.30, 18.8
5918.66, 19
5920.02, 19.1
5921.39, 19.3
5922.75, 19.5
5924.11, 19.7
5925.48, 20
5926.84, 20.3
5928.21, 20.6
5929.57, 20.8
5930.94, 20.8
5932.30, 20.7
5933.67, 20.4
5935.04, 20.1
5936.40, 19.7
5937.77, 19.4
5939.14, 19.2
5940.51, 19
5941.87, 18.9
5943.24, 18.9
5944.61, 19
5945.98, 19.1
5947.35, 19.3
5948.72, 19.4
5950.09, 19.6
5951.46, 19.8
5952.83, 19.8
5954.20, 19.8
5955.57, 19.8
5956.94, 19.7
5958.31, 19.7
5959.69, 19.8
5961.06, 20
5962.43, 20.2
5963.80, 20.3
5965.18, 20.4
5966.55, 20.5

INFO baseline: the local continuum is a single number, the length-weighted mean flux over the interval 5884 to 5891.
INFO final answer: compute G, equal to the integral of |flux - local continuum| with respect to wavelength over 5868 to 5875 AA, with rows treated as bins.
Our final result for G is 17.1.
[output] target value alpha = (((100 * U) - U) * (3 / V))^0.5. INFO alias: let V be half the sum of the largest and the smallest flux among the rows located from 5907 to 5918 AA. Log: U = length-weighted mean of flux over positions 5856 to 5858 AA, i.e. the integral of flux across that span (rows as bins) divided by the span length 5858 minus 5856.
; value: 17.5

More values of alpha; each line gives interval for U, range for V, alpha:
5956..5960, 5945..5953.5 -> 17.3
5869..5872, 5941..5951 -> 17.1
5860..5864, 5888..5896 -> 18.9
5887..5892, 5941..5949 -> 15.7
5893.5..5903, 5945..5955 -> 15.9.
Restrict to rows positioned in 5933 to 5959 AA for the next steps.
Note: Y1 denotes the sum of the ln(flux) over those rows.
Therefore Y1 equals 56.44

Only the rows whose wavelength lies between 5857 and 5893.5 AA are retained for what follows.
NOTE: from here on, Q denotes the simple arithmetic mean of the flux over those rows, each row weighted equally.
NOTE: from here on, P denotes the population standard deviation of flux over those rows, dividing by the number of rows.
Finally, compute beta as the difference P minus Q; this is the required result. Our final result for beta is -17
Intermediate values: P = 1.24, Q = 18.2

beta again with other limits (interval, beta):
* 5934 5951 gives -19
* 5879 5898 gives -16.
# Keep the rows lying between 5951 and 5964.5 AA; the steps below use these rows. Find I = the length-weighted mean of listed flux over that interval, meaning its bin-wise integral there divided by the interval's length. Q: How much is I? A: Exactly 19.9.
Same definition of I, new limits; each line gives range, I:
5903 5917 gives 18.6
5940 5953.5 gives 19.3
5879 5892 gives 17.2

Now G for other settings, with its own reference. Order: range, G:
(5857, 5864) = 16.8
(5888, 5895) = 6.7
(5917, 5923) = 15.5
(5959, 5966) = 25.2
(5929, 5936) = 27.8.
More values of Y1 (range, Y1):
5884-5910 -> 53.73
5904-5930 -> 56.15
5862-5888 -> 55.45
